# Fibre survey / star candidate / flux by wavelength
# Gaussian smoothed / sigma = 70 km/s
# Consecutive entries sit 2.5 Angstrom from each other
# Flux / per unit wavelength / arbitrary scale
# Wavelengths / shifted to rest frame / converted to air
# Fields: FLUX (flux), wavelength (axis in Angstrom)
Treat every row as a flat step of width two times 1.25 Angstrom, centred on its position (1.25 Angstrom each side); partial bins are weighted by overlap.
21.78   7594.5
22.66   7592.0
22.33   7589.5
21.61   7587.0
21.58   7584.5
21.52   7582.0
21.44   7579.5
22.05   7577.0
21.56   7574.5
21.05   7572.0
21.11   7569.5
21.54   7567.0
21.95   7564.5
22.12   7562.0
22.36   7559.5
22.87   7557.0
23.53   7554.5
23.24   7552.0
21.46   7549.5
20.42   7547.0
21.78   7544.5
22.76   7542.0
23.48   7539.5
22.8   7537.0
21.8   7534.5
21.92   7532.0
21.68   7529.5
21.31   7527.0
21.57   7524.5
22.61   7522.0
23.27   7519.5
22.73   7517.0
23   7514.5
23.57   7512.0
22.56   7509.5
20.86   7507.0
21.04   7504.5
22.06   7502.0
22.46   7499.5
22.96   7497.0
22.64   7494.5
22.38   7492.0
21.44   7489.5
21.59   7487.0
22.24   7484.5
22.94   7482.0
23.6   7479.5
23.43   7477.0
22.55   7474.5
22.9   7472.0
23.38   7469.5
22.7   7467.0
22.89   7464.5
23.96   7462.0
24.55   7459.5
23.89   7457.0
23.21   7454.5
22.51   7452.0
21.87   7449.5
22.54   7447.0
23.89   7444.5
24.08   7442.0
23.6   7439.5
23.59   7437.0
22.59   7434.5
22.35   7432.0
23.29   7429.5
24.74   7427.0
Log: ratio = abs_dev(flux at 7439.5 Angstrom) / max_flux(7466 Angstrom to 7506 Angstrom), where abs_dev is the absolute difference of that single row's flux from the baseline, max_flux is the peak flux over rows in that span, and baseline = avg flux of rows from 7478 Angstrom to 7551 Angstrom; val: 0.06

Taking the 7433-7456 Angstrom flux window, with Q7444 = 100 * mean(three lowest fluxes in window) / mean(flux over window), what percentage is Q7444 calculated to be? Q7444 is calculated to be 96.6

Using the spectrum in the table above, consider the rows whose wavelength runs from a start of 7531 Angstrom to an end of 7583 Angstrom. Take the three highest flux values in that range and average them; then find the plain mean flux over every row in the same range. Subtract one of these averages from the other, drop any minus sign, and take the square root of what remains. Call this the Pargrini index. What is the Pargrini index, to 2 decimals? 1.17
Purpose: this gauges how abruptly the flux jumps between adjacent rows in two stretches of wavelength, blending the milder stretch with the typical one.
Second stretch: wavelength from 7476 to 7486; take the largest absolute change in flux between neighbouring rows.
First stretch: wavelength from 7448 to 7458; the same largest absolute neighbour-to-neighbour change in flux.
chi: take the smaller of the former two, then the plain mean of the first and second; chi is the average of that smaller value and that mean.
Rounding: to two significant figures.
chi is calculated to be 0.70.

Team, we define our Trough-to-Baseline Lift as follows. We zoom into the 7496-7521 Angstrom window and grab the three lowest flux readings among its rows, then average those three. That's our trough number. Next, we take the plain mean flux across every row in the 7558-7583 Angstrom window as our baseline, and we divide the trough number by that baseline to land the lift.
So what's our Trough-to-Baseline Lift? 0.98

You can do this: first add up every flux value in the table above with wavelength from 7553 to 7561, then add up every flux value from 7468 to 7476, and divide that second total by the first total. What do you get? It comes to 1.00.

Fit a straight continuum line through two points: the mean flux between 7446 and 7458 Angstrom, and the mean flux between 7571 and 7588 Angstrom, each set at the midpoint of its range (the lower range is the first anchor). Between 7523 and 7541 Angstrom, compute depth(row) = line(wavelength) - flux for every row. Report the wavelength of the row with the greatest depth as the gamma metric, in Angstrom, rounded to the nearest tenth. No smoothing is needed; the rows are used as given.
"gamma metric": 7527.0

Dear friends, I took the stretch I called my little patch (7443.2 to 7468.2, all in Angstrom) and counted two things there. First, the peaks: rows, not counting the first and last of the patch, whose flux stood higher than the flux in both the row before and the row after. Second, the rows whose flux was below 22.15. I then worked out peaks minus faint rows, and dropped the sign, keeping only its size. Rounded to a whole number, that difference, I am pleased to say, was 0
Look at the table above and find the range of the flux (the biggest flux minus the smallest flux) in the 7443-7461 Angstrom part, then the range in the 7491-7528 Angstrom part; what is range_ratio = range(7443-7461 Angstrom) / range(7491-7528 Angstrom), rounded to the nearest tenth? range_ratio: 1.0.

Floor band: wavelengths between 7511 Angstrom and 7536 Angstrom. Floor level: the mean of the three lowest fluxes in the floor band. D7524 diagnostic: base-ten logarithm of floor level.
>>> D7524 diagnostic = 1.33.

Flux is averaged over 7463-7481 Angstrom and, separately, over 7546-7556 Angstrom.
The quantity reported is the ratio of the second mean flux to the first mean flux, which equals 0.96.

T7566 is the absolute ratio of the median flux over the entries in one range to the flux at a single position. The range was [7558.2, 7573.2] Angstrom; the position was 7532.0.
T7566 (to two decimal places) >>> 0.99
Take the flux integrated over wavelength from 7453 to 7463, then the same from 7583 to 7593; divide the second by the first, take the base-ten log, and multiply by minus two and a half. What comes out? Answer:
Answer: 0.088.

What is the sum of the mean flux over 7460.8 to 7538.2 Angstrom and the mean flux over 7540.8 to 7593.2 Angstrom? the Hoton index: 44.4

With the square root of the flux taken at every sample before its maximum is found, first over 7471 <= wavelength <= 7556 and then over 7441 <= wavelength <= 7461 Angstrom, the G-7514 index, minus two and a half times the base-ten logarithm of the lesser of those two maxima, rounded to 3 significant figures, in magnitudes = -1.72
